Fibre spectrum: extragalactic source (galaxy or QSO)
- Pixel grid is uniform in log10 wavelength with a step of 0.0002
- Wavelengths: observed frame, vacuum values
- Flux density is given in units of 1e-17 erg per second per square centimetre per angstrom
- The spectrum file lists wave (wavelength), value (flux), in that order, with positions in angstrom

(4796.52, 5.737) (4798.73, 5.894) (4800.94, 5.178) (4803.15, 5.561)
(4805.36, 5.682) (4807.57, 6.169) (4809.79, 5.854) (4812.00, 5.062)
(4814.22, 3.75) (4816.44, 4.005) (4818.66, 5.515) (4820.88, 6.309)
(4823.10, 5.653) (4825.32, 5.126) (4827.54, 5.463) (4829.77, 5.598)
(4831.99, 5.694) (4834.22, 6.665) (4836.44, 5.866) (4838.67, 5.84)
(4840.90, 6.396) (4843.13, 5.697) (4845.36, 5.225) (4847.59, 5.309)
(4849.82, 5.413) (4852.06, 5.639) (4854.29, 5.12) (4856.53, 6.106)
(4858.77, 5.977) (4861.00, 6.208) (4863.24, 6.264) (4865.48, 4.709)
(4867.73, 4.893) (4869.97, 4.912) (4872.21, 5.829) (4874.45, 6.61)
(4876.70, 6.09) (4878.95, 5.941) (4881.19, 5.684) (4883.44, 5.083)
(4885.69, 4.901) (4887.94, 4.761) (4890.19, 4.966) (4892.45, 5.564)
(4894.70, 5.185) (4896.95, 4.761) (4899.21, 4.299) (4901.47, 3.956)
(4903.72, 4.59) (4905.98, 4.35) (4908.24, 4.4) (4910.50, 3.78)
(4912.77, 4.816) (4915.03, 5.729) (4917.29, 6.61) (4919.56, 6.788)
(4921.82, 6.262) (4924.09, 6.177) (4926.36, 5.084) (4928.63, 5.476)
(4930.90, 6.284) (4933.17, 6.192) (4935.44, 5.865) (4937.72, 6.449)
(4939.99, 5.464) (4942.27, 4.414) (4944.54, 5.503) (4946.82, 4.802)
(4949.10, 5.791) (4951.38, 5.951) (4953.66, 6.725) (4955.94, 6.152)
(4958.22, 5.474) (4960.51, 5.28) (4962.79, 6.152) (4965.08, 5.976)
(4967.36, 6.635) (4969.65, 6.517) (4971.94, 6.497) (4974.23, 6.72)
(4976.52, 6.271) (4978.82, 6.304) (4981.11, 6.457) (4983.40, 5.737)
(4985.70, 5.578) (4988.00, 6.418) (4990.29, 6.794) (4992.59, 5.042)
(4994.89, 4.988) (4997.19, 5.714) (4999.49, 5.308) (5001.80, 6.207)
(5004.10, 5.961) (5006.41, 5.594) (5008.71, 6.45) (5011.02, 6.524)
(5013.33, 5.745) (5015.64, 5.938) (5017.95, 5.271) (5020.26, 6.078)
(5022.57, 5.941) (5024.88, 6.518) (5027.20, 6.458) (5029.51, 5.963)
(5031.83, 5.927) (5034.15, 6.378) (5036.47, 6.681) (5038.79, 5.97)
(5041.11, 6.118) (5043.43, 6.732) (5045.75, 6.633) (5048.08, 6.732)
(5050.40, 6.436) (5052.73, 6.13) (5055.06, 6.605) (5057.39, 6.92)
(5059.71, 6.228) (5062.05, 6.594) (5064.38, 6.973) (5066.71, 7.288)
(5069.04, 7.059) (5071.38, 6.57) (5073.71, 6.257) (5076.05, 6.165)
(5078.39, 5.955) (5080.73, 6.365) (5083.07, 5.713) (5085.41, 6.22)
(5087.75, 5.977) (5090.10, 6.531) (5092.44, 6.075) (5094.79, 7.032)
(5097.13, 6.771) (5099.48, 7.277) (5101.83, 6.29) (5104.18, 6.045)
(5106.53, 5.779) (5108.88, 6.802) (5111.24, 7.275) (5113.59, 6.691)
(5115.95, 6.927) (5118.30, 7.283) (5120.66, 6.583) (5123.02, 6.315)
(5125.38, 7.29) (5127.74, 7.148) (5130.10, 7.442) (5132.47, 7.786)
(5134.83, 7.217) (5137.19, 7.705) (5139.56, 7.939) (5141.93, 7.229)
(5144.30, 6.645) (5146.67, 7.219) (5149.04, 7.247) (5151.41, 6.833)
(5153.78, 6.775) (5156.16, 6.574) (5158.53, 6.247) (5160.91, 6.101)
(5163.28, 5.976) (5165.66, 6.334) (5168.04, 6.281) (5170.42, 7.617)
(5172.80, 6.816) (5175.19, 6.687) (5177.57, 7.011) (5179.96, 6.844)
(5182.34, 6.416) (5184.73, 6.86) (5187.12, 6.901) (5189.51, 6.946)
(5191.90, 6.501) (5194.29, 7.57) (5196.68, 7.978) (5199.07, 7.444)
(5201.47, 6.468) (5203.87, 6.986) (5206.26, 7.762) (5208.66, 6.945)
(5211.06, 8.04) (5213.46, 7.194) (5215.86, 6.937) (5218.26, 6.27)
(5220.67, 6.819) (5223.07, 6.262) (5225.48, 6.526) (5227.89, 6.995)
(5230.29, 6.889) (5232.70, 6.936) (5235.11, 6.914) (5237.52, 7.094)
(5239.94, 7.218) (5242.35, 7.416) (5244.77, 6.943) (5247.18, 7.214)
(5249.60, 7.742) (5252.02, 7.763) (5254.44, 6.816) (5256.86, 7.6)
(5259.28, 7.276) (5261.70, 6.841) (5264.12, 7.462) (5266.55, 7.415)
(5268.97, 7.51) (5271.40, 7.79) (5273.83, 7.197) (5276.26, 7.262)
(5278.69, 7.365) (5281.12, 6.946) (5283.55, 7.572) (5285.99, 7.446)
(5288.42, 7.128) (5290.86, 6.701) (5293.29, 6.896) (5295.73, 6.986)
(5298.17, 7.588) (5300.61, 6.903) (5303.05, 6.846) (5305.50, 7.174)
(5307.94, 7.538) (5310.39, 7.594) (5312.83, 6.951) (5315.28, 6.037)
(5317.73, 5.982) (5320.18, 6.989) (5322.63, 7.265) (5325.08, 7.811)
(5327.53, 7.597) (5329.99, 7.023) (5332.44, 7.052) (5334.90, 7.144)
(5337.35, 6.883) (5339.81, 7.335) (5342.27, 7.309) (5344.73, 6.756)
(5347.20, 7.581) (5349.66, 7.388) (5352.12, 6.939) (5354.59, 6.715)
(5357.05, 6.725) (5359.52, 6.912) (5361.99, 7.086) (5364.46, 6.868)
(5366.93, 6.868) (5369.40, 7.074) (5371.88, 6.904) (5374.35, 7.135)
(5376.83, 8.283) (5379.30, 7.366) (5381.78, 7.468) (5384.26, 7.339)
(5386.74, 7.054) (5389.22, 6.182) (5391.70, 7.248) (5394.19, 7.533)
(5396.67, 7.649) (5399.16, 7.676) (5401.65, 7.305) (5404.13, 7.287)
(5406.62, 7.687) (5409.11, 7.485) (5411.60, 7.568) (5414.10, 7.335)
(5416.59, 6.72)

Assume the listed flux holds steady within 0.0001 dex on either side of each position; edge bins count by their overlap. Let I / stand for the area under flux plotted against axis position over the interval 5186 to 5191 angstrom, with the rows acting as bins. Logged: 34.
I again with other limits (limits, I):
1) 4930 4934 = 25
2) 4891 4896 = 27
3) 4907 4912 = 21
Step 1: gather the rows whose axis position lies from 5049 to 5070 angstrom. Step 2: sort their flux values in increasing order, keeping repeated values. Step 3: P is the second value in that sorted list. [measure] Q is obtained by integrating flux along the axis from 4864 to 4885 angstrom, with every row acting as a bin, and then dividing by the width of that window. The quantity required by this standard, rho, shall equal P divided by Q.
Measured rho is 1.13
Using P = 6.228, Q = 5.5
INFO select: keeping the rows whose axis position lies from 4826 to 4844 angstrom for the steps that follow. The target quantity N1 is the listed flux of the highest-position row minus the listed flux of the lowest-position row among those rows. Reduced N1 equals 0.23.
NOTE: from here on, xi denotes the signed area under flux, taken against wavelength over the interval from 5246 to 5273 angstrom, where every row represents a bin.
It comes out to 200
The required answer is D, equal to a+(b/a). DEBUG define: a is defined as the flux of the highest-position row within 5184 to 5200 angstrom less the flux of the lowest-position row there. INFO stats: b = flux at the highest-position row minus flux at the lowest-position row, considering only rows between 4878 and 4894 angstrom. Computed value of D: -0.1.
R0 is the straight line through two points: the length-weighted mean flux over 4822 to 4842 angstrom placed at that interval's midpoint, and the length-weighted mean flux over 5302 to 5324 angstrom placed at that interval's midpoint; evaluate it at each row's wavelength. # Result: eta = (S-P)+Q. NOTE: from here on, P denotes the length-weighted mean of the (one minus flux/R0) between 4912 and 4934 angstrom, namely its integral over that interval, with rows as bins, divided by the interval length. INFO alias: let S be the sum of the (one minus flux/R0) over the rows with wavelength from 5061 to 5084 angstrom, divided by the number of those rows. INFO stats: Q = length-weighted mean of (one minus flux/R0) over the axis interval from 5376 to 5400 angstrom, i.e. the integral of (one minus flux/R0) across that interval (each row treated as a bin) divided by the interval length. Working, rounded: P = 0.01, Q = -0.04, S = -0.019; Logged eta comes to -0.07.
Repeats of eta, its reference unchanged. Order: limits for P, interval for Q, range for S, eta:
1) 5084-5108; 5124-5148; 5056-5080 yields -0.17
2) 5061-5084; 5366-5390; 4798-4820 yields 0.09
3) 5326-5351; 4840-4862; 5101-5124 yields 0.04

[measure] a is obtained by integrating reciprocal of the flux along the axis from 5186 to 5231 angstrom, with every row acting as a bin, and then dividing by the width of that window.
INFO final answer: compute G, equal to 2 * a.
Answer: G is 0.286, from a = 0.143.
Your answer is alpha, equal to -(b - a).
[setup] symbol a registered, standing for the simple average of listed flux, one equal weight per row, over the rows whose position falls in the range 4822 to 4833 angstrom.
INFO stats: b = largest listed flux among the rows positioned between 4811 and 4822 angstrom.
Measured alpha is -0.80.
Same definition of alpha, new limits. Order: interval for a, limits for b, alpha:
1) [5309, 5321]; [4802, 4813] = 0.54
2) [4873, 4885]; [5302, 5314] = -1.71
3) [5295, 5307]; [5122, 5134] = -0.69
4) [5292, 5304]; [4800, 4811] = 0.87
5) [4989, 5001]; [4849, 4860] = -0.54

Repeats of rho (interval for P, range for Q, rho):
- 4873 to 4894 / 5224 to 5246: 0.70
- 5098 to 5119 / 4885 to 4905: 1.27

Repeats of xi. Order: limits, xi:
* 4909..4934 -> 143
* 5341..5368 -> 189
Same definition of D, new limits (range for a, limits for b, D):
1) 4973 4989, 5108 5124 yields 1.3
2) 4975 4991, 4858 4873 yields 0.2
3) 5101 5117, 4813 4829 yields 3.3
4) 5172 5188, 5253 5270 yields 8.2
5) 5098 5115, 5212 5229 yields -0.2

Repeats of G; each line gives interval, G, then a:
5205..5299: 0.280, 0.140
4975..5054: 0.330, 0.165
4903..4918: 0.424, 0.212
